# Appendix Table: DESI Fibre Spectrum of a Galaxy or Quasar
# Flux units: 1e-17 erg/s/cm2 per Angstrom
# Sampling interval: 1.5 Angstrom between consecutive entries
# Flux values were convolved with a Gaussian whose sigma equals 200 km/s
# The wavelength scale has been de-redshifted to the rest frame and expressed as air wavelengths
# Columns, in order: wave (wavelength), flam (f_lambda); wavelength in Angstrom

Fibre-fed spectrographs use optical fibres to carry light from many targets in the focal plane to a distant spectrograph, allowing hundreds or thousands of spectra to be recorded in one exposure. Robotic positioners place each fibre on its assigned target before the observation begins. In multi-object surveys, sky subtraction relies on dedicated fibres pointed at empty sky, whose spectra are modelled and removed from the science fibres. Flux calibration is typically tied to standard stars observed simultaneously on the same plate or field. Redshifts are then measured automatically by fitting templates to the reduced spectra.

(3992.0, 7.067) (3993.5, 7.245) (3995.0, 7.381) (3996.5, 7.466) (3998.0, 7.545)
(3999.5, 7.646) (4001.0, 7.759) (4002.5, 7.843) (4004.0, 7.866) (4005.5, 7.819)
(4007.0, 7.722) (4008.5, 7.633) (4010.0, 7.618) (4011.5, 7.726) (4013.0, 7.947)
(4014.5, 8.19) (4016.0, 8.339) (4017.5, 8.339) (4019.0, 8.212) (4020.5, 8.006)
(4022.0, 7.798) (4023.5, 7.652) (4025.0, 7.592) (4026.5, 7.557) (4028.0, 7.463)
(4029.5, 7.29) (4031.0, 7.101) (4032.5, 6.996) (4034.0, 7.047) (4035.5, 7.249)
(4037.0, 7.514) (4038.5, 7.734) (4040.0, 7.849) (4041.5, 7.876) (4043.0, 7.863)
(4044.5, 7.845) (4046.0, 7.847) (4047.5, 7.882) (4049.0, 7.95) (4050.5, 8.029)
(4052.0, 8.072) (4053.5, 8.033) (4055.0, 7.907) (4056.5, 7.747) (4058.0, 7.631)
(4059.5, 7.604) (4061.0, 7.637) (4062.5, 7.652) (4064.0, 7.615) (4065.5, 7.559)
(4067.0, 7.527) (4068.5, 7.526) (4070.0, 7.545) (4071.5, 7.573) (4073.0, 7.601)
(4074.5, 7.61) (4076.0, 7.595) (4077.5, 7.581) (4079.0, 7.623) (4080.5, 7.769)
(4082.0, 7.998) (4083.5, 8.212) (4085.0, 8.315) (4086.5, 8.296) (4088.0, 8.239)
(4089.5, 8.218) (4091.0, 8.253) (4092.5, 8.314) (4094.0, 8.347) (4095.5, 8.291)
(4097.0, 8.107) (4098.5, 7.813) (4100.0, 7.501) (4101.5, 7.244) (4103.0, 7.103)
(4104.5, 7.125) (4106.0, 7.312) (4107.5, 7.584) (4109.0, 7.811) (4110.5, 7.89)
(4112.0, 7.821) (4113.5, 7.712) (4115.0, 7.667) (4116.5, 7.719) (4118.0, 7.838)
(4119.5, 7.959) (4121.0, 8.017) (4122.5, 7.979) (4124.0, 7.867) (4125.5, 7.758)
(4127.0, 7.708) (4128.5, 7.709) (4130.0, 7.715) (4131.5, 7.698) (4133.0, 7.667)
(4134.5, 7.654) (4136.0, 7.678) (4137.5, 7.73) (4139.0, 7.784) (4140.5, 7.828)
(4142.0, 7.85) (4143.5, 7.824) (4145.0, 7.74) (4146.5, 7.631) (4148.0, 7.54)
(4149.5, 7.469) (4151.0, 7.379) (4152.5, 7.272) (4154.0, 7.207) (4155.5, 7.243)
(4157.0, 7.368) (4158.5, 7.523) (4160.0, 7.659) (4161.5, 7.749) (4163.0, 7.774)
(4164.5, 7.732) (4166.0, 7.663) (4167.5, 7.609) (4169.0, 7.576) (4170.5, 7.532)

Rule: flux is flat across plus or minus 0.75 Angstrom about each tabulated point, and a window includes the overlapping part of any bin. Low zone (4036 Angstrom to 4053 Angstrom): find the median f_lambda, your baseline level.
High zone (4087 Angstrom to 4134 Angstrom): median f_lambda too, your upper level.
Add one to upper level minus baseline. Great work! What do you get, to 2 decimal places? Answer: 0.95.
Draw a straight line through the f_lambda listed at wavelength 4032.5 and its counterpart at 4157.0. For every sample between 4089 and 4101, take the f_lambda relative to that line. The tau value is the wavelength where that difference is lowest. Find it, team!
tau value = 4100.0 Angstrom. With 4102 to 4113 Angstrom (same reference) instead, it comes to 4103.0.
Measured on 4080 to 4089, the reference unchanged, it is 4080.5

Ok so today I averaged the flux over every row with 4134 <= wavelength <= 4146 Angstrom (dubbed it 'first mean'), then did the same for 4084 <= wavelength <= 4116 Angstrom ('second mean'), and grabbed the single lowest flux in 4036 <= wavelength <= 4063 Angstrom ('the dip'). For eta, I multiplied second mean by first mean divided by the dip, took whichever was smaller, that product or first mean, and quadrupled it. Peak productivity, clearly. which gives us 31.04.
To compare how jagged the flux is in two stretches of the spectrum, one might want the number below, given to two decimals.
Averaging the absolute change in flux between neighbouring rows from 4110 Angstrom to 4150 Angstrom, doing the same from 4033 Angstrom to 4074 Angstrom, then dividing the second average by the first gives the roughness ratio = 1.18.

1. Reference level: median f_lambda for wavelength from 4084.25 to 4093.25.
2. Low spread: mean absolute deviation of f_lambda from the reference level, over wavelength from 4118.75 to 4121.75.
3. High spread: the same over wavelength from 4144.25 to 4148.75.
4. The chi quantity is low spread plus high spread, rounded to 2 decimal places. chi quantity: 0.92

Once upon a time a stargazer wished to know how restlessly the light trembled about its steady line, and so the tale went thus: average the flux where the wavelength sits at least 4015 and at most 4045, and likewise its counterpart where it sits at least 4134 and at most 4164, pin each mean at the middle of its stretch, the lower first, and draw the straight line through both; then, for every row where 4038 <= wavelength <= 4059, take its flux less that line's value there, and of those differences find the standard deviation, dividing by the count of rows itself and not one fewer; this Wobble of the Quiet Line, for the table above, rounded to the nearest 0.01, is 0.12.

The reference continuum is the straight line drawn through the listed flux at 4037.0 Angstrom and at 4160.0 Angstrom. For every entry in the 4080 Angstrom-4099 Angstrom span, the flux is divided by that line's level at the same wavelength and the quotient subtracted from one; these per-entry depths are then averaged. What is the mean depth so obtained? -0.08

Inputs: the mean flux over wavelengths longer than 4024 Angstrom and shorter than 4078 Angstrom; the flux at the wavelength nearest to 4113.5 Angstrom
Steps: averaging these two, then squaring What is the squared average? 59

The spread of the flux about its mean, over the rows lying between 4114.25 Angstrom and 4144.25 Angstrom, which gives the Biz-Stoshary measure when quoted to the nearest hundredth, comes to 0.11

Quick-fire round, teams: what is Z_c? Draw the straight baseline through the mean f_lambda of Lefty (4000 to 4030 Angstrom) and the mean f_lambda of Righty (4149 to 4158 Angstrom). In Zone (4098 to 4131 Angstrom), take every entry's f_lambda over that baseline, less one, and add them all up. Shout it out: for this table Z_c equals 0.6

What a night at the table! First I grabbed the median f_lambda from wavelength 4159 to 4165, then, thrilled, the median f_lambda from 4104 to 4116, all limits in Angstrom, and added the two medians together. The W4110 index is 15.43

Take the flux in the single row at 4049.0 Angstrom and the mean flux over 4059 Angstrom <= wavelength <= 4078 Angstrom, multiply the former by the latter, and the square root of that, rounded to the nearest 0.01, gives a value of 7.77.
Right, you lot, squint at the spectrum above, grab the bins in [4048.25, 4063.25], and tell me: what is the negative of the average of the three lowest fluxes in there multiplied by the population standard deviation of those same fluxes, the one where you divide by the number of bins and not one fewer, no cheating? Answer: -1.4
